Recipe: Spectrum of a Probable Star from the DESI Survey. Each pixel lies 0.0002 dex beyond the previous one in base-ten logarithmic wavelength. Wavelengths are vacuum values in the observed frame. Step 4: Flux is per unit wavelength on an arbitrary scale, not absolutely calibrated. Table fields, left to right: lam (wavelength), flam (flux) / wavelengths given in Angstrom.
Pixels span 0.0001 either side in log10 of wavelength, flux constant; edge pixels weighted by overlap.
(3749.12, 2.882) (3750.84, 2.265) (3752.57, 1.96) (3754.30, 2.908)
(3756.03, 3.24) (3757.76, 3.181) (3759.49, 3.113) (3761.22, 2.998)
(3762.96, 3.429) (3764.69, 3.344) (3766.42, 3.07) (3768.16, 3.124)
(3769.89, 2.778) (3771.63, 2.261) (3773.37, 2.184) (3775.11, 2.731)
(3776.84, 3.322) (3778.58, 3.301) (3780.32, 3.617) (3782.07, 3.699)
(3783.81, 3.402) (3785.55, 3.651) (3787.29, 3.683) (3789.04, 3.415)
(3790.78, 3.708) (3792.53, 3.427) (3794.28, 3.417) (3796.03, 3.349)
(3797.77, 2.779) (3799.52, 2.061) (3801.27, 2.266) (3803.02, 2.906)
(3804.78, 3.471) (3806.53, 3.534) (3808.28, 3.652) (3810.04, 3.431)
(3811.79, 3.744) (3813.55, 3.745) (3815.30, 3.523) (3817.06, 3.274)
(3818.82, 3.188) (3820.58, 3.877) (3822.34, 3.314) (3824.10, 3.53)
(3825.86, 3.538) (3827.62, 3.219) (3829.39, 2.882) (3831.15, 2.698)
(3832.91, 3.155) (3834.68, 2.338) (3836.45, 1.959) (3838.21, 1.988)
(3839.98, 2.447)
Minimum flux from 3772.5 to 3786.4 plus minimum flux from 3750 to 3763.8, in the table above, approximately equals 4.1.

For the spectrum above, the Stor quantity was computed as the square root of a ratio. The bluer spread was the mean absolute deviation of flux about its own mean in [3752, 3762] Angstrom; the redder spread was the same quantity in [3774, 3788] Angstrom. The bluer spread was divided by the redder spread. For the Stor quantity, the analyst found 1.2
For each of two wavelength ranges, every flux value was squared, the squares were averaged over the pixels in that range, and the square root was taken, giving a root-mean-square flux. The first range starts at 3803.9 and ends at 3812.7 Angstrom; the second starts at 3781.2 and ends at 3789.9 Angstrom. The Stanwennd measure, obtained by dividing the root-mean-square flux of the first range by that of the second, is 1.00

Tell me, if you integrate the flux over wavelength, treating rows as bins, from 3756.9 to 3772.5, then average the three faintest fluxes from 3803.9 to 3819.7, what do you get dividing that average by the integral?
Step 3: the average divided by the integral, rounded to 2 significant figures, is 0.070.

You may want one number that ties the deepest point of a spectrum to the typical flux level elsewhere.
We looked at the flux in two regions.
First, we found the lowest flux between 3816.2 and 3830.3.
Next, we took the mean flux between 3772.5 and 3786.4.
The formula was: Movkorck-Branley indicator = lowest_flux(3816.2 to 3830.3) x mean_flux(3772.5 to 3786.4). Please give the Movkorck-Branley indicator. 9.3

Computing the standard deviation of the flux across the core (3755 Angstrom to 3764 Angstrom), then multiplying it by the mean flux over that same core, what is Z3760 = 0.5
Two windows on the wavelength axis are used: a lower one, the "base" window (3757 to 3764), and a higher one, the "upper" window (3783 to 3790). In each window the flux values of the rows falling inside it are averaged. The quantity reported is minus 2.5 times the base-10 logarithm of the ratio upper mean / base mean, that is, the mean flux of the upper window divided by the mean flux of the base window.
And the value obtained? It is -0.12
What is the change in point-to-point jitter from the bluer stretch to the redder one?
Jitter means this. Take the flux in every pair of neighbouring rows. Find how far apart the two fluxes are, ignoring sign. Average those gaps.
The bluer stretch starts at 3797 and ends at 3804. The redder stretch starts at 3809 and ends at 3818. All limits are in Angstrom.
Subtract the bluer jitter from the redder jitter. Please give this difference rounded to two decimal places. -0.32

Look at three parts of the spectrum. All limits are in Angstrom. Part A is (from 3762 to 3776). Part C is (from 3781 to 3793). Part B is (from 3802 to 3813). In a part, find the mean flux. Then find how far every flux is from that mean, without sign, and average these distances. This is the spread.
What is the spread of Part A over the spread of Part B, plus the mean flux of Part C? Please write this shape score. 5.5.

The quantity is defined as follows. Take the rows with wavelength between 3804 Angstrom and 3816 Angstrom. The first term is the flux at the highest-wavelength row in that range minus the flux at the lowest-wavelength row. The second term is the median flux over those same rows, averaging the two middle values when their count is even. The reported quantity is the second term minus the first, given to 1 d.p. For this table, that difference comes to 3.5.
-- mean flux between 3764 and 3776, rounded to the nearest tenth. 2.8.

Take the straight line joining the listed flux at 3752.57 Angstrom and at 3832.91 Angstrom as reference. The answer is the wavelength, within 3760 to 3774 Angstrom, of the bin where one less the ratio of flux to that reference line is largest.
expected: 3773.37 Angstrom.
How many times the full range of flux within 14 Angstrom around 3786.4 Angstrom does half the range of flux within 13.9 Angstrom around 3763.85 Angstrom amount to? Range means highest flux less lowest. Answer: 1.1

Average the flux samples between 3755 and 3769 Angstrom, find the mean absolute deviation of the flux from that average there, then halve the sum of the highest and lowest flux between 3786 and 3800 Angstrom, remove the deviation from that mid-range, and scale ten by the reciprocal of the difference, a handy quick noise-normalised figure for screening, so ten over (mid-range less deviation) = 3.6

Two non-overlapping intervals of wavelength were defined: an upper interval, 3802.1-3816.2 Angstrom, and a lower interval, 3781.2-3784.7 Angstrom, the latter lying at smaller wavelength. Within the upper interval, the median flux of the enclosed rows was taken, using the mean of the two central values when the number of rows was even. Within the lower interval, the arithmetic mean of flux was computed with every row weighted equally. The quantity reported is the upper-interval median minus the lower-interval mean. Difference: 0.0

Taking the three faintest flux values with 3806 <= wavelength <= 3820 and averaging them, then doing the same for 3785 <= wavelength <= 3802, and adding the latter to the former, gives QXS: 5.67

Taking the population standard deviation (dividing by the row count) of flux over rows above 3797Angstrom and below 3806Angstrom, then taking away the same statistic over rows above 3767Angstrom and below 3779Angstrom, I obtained 0.1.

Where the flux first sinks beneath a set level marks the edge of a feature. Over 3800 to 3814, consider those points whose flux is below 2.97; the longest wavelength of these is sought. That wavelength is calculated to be 3803.02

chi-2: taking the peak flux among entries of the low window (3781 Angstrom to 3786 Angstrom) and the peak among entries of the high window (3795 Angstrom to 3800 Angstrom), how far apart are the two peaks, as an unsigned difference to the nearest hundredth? 0.35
